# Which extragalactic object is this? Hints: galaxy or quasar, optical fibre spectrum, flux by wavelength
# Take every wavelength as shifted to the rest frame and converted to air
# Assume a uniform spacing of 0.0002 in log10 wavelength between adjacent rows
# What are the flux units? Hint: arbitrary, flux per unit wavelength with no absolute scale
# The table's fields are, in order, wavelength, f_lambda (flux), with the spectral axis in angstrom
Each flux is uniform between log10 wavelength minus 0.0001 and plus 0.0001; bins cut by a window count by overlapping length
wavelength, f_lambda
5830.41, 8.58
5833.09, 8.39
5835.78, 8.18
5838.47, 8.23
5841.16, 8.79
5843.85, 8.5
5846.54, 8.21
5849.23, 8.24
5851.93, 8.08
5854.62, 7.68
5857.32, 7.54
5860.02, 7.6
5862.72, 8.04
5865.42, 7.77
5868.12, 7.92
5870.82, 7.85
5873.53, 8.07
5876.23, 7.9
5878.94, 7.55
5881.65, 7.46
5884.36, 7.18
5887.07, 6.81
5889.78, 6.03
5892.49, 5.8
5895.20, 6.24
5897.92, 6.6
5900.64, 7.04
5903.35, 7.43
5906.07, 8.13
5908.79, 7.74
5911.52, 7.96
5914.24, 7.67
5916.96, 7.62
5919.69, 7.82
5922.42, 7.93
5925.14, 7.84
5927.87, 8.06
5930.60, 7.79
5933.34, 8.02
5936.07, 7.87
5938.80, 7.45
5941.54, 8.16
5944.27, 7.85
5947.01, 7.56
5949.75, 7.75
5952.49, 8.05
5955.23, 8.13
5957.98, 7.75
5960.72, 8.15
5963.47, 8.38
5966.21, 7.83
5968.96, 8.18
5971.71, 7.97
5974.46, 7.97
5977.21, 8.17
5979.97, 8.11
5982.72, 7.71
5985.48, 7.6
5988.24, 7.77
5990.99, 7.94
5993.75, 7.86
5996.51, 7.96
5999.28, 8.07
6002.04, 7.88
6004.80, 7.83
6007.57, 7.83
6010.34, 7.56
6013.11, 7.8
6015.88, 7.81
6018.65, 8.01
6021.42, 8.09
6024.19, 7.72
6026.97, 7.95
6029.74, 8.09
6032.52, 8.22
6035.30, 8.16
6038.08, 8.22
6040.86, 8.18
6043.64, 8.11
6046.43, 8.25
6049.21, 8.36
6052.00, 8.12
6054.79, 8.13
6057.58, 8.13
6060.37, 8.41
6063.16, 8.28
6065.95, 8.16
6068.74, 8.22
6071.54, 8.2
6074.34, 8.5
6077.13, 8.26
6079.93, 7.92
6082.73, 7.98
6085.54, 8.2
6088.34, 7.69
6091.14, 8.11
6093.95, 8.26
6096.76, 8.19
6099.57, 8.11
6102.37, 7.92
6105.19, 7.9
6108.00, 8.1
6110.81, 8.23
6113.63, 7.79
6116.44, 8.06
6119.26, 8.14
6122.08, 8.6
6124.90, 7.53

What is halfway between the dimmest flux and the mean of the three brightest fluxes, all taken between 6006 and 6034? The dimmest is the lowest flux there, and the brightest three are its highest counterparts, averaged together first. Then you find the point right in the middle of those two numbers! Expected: 7.85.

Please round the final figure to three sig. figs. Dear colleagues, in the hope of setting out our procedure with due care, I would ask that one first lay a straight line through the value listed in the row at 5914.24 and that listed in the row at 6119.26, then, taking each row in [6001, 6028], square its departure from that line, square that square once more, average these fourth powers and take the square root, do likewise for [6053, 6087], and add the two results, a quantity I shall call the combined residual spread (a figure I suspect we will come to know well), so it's 0.122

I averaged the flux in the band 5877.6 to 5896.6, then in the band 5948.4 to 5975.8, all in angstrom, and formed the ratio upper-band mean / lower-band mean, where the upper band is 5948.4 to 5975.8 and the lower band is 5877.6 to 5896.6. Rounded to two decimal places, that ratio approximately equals 1.19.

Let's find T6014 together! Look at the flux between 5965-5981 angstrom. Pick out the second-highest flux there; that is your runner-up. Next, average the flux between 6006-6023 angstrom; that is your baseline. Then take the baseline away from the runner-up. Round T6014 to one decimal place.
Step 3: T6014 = 0.3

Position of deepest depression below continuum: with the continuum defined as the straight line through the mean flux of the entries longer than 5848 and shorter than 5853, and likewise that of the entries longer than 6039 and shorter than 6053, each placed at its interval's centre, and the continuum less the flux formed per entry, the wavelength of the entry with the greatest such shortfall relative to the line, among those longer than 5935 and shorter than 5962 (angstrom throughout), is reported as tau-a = 5938.80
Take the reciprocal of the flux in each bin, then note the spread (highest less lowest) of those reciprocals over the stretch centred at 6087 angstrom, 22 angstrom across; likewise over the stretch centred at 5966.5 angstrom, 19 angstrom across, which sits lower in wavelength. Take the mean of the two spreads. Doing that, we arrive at 0.0093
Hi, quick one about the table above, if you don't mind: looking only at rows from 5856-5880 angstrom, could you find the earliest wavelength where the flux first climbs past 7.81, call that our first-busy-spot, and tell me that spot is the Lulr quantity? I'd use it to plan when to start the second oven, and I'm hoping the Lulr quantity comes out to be 5862.72 angstrom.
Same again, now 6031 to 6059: 6032.52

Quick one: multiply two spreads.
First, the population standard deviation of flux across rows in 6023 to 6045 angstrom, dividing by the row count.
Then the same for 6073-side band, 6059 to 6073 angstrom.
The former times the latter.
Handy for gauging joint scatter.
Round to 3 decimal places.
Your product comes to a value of 0.014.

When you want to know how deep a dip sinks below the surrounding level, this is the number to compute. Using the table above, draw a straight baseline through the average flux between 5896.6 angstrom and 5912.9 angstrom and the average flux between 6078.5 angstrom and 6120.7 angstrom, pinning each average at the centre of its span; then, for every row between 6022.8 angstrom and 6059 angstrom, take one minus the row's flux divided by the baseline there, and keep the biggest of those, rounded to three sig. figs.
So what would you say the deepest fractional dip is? 0.0134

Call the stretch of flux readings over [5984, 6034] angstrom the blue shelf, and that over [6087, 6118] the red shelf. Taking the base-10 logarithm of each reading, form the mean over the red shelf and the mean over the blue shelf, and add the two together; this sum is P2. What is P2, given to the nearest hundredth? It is 1.80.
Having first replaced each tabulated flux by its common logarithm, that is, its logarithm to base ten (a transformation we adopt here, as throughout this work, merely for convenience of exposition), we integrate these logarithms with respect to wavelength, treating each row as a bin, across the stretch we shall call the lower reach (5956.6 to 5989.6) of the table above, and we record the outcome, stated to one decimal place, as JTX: 29.7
